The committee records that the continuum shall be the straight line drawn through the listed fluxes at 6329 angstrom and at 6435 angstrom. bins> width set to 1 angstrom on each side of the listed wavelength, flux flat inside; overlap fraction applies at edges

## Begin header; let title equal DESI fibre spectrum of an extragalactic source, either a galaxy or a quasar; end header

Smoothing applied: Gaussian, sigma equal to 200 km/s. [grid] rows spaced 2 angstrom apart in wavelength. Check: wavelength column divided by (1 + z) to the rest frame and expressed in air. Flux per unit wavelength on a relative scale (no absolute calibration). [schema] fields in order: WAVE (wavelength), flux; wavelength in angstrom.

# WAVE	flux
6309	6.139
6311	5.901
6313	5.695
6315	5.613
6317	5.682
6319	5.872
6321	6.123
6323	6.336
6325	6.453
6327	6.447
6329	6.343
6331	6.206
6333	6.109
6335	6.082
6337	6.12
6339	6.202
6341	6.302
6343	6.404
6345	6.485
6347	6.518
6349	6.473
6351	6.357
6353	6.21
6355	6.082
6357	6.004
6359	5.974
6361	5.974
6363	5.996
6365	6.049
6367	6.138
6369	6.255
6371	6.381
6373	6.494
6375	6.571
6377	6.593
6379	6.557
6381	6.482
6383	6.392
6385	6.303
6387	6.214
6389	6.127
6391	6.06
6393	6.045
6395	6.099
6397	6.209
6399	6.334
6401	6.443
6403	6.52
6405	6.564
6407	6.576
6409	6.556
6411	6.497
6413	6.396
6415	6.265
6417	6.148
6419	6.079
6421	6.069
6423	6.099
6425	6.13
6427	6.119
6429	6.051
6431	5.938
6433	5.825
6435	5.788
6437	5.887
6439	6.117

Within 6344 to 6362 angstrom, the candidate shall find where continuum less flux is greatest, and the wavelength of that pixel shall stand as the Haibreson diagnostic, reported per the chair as 6359 angstrom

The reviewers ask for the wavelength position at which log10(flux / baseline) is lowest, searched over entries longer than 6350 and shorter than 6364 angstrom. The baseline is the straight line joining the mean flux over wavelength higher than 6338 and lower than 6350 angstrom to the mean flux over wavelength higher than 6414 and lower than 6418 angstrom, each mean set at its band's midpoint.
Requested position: 6359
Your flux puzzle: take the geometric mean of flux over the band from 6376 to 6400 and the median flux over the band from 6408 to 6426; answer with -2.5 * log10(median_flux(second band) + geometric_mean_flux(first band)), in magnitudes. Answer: -2.736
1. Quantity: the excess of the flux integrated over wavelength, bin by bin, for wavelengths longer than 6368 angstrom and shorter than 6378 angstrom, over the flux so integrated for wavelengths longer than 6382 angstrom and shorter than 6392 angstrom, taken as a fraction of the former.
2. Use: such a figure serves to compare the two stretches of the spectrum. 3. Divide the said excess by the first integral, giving 0.037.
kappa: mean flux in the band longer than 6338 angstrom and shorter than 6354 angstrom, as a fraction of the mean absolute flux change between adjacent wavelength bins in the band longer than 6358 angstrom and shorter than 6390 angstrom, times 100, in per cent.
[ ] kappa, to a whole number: 8805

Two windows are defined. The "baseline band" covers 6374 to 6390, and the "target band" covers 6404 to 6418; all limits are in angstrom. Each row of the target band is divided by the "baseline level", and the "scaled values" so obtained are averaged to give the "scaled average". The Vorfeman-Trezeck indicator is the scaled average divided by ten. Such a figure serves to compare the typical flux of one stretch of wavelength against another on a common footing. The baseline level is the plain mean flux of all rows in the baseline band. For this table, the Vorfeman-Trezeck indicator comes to 0.100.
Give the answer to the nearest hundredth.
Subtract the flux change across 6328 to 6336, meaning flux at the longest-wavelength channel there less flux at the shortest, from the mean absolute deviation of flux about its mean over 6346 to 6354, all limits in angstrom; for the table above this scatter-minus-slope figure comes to 0.37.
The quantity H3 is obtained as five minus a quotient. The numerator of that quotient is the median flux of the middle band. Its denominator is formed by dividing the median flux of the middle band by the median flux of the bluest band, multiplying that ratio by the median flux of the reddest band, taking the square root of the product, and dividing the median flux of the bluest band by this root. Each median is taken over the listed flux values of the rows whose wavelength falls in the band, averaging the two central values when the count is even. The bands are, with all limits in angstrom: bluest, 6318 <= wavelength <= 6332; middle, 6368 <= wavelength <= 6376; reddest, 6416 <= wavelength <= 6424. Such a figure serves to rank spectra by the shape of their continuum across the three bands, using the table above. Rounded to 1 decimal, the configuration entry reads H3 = 2.5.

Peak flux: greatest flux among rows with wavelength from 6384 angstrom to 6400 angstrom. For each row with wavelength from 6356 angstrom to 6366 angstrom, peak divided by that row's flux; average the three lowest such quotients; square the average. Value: 1.11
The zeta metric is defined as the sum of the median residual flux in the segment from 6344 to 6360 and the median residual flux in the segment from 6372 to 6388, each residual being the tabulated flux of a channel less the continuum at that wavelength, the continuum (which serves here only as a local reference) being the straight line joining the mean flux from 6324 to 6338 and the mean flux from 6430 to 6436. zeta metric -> 0.53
